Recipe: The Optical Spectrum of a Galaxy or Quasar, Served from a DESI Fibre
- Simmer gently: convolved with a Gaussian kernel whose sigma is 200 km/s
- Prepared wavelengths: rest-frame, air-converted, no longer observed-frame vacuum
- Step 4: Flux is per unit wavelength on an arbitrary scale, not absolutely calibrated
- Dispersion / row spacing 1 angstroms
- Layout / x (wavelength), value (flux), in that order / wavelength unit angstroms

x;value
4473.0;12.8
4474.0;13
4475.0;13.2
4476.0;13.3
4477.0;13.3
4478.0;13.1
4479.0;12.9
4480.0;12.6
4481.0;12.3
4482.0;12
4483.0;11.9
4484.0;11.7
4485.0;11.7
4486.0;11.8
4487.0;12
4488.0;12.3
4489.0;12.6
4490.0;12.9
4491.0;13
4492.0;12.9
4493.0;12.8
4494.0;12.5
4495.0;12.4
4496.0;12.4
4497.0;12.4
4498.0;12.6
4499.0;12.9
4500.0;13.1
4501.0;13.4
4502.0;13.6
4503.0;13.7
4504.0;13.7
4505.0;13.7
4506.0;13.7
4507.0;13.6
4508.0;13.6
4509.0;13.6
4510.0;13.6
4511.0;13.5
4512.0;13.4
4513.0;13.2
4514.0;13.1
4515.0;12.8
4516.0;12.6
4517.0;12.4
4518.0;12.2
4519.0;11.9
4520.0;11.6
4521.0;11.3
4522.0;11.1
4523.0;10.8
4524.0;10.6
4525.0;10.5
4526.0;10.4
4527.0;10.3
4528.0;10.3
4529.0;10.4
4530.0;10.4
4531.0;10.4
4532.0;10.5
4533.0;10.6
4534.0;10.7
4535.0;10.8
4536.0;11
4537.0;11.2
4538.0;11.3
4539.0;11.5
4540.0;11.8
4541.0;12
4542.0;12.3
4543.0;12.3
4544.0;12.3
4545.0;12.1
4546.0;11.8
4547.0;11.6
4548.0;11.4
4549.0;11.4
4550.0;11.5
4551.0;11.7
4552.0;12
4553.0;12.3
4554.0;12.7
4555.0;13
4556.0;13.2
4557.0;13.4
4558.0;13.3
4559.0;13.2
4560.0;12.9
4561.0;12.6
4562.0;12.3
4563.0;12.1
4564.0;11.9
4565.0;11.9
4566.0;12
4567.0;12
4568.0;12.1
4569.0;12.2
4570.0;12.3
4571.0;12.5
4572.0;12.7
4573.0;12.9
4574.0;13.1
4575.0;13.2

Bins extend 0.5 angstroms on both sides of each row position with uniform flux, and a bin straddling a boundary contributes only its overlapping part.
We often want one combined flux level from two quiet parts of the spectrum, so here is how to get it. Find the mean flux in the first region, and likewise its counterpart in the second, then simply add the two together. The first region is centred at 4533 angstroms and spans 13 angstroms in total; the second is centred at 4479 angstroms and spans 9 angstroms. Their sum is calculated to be 23.5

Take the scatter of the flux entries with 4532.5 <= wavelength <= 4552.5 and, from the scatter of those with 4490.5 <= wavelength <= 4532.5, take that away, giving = 0.7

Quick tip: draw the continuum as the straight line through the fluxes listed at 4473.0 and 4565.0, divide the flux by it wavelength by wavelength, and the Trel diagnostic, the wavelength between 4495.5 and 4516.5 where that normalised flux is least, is 4496.0 angstroms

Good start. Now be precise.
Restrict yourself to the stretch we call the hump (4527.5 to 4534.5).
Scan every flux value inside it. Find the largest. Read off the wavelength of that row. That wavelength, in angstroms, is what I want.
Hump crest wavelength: 4534.0 angstroms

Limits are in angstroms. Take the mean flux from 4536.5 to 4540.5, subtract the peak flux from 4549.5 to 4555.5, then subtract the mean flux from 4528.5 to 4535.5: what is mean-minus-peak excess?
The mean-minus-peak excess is -12.1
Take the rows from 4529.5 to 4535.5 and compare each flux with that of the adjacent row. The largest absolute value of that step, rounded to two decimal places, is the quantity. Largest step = 0.10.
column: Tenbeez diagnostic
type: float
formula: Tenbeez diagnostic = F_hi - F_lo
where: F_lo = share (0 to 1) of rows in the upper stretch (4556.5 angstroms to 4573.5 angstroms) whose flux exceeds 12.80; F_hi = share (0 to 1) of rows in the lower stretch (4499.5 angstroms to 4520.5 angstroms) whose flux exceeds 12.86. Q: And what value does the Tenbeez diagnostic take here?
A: 0.4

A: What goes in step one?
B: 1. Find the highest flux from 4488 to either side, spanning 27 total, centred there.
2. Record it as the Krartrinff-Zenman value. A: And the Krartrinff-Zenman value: 13.4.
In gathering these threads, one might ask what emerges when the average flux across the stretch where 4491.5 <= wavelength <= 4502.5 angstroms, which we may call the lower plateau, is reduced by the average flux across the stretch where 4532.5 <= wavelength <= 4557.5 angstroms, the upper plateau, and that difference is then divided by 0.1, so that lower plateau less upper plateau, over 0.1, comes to 10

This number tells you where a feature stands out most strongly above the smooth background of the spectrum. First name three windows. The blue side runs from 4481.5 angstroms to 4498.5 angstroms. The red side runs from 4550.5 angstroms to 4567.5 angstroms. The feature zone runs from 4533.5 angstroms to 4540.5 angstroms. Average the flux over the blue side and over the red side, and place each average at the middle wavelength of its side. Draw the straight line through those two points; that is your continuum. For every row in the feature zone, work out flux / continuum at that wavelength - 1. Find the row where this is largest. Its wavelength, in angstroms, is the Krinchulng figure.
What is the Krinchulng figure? 4540.0 angstroms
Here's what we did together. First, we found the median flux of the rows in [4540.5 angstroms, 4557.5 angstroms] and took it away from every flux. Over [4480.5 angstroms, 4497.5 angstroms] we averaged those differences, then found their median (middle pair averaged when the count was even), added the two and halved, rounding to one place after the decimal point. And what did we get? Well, 0.3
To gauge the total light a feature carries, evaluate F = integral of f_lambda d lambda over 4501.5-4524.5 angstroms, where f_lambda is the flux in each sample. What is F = 293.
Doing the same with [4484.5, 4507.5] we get 296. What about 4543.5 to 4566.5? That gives 283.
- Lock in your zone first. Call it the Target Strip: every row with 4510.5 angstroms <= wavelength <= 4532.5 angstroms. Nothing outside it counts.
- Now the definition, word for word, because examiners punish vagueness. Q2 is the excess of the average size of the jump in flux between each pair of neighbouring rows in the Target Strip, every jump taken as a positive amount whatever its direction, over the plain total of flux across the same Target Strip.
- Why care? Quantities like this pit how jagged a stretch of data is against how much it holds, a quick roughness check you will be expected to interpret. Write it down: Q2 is -254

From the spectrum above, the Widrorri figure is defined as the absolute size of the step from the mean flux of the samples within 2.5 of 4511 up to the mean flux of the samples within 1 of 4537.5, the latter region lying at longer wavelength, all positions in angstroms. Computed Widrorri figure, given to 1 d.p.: 2.2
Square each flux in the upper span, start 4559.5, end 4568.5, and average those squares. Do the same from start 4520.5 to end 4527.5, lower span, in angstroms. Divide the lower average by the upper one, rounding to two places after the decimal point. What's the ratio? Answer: 0.77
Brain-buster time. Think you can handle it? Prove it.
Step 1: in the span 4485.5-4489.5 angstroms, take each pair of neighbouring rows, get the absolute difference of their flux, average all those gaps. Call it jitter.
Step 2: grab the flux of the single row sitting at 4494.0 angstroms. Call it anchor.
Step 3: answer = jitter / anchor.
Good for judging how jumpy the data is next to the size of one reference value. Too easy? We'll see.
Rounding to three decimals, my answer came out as 0.021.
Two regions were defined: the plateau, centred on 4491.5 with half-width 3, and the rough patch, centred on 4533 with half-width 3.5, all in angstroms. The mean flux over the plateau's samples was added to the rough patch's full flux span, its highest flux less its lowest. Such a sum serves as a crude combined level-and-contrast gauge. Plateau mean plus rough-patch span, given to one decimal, 13.4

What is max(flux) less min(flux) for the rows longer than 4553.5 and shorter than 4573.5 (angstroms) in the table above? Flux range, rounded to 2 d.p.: 1.50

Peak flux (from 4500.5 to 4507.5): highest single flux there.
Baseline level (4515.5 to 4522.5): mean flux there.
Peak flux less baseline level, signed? 1.8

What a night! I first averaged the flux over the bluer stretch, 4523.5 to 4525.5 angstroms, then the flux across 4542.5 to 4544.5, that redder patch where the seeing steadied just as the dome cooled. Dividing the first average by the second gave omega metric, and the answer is 0.86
